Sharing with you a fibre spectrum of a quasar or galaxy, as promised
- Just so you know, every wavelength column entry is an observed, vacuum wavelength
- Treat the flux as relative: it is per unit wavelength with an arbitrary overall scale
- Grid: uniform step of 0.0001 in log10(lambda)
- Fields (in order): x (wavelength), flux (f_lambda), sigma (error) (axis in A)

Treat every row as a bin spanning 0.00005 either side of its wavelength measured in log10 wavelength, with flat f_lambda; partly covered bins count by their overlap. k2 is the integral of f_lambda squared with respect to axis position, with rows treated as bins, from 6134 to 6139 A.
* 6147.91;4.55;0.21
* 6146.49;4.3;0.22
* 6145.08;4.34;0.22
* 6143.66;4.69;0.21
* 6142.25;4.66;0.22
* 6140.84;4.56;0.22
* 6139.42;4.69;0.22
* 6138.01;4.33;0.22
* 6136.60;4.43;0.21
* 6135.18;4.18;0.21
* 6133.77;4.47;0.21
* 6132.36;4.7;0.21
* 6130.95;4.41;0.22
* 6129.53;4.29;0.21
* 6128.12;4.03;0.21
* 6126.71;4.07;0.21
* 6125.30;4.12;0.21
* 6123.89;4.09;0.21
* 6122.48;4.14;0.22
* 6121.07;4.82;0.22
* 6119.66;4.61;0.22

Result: 95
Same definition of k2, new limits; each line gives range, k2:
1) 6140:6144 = 86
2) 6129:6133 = 80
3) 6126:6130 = 68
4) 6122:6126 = 68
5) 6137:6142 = 103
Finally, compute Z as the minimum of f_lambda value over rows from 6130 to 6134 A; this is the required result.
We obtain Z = 4.41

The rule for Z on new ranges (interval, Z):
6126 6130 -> 4.03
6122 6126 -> 4.09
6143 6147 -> 4.3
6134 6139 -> 4.18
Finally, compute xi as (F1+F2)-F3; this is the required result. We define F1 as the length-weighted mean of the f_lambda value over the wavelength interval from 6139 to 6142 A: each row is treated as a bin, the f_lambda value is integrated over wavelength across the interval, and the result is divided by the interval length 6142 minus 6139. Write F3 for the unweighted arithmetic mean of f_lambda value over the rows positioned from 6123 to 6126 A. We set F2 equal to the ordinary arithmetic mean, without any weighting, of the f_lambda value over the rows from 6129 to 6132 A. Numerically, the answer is 4.87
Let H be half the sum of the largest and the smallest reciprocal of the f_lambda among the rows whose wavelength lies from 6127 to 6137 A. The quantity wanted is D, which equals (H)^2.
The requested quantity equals 0.053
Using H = 0.230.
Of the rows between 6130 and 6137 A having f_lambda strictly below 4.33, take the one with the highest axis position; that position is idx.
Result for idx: 6135.18 A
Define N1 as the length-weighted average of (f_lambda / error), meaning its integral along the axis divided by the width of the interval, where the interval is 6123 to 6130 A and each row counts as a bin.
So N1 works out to 19.6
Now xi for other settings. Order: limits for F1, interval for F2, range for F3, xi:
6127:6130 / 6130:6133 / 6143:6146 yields 4.18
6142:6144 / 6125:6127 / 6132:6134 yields 4.20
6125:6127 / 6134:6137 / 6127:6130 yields 4.24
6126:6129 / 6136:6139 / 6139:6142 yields 3.82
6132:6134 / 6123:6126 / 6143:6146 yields 4.19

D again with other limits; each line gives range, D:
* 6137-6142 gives 0.049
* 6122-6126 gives 0.059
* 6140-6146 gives 0.049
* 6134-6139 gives 0.054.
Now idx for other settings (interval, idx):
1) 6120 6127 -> 6126.71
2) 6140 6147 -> 6146.49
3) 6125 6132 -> 6129.53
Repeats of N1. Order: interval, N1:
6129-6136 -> 20.8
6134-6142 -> 20.6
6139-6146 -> 21.0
